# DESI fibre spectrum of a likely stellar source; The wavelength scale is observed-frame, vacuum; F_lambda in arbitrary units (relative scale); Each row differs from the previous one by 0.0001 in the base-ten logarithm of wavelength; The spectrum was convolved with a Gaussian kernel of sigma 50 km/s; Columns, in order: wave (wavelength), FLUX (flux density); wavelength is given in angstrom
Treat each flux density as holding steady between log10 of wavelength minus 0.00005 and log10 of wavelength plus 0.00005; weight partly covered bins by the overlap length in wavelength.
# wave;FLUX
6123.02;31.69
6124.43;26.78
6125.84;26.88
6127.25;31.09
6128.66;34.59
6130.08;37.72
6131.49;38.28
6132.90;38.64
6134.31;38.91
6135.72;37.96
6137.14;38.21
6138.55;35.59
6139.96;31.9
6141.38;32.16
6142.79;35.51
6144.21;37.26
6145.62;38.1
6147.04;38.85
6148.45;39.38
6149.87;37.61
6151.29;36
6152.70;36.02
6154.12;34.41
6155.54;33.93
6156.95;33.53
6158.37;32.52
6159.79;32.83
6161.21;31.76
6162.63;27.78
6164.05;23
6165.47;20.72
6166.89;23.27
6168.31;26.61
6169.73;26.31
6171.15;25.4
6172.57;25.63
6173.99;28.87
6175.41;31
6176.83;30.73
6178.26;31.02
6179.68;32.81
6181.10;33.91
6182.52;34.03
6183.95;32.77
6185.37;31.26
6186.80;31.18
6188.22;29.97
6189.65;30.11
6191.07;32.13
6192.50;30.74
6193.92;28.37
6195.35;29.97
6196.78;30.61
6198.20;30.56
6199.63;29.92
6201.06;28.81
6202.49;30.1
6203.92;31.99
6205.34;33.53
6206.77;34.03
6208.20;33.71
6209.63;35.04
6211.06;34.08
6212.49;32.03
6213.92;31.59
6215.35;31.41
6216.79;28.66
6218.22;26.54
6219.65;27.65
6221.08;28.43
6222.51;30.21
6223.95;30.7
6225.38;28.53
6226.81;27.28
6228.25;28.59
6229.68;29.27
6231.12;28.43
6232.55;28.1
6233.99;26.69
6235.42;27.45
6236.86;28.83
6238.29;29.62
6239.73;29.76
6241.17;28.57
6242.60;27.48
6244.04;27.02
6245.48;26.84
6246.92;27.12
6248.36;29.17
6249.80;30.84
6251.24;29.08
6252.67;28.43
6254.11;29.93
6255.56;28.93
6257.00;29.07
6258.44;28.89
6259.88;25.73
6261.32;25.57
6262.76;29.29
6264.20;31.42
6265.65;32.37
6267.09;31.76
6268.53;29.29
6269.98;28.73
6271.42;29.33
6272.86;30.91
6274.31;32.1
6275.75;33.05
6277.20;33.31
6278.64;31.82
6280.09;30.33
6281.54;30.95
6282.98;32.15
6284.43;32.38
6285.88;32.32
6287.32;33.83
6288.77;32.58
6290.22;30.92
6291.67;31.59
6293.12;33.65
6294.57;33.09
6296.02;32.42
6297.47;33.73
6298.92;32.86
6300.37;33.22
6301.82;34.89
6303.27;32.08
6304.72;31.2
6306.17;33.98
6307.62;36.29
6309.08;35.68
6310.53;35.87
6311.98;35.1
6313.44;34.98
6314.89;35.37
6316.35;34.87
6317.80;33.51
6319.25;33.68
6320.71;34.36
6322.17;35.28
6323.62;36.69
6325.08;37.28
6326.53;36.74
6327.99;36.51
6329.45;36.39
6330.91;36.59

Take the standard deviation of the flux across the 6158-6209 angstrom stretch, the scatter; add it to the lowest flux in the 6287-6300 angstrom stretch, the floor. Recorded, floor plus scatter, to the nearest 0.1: 34.2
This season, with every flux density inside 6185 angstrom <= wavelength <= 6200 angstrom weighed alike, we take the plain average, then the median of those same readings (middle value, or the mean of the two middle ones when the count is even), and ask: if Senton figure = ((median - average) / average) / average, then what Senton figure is 0.0001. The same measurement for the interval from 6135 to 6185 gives 0.0006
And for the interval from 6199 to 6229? -0.0004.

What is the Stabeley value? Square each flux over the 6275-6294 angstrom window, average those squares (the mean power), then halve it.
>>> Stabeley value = 520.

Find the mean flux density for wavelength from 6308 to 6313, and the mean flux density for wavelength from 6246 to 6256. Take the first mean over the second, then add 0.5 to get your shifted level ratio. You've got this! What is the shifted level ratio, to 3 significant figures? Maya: 1.72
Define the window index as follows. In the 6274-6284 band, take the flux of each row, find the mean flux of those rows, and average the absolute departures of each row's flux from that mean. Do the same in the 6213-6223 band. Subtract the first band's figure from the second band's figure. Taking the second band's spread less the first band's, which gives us 0.8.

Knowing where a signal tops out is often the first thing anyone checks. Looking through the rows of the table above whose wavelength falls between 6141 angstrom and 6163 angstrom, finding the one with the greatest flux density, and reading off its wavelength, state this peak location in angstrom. 6148.45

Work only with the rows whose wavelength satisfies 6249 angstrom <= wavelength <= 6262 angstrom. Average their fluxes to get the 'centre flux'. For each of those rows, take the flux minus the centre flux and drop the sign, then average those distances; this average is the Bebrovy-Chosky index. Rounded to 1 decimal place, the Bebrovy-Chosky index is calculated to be 1.3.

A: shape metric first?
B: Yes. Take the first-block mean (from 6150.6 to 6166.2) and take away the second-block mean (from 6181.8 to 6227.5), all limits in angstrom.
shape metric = 0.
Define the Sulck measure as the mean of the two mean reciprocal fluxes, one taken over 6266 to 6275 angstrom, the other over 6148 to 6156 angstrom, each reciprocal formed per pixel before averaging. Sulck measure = 0.0303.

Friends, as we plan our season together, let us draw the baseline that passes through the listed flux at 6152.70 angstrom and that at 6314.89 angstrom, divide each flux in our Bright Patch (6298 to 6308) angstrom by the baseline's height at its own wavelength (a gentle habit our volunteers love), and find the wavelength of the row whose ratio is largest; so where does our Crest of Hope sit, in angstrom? 6307.62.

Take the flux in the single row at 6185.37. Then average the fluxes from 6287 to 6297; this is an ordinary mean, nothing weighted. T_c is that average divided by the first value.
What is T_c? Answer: 1.04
